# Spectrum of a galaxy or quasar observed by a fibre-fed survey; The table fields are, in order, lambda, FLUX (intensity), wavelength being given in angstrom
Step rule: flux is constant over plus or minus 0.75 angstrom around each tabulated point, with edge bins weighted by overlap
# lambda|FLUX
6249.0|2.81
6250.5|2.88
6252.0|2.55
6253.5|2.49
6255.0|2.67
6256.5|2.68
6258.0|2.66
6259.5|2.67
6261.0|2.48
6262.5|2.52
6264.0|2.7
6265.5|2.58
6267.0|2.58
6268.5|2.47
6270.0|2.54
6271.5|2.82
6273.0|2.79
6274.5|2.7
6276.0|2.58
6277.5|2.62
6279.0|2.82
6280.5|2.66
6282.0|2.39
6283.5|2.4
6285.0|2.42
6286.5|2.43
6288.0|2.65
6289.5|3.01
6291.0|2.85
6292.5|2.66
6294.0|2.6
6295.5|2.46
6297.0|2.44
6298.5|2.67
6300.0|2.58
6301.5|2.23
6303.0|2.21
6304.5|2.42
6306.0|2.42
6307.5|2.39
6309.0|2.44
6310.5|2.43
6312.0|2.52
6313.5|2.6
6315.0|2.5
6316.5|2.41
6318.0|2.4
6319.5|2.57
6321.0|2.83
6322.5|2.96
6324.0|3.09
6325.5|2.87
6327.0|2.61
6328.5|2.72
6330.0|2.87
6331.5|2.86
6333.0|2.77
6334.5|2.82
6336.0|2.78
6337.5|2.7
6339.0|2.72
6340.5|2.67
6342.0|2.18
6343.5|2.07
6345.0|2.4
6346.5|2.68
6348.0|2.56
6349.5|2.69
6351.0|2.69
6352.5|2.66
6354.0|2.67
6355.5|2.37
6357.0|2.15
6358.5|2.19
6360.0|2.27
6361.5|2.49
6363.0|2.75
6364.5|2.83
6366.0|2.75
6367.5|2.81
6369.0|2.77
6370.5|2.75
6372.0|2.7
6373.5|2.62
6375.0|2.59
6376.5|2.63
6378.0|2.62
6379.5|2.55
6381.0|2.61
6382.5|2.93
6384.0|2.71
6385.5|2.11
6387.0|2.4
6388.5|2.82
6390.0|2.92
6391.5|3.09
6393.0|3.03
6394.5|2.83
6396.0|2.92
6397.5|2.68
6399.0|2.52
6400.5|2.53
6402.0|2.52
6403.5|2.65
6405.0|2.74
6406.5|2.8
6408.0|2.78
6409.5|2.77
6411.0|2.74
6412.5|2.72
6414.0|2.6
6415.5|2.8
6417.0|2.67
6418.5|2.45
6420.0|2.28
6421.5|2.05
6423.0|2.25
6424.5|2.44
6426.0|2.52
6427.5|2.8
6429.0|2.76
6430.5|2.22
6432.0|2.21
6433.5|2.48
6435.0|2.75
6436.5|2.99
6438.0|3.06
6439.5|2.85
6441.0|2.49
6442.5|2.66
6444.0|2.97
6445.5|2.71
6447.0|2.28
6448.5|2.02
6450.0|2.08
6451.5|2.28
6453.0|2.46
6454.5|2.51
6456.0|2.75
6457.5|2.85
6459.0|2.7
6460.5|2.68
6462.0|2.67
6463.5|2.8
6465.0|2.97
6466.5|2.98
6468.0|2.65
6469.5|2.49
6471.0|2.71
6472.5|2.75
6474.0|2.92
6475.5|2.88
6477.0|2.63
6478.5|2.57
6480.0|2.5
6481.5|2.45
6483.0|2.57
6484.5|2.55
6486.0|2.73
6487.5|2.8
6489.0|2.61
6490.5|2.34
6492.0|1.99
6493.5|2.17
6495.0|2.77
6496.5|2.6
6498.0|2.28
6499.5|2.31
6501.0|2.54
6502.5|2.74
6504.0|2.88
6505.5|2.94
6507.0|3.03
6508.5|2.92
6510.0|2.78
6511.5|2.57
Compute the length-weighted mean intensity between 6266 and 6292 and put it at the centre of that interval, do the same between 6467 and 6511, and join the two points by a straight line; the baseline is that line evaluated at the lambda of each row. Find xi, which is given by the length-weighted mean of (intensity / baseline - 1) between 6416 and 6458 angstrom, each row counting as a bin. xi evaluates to -0.04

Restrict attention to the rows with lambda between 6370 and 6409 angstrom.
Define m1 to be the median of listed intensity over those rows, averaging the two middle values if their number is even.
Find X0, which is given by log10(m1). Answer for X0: 0.430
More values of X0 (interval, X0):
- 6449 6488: 0.427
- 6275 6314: 0.396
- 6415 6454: 0.395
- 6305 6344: 0.422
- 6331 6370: 0.429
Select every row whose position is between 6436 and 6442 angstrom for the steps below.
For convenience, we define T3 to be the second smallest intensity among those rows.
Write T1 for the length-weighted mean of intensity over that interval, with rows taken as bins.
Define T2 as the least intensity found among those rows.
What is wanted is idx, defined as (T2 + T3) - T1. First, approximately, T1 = 2.8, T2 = 2.49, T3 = 2.85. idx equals 2.51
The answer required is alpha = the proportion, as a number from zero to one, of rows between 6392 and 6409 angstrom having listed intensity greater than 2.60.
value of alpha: 0.73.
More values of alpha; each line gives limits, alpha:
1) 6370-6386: 0.73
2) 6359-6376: 0.73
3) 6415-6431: 0.36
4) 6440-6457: 0.36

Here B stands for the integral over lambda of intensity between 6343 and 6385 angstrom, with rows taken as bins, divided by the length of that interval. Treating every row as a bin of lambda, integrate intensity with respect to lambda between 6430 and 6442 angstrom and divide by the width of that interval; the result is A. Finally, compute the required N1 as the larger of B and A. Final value 2.64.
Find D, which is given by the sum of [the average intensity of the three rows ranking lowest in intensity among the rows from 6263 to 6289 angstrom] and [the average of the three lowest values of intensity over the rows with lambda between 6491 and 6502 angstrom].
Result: 4.55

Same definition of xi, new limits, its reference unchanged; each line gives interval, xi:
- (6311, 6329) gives 0.01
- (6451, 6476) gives 0.03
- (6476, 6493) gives -0.04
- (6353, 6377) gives -0.02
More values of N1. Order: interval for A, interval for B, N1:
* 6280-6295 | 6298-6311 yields 2.60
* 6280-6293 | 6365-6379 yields 2.69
